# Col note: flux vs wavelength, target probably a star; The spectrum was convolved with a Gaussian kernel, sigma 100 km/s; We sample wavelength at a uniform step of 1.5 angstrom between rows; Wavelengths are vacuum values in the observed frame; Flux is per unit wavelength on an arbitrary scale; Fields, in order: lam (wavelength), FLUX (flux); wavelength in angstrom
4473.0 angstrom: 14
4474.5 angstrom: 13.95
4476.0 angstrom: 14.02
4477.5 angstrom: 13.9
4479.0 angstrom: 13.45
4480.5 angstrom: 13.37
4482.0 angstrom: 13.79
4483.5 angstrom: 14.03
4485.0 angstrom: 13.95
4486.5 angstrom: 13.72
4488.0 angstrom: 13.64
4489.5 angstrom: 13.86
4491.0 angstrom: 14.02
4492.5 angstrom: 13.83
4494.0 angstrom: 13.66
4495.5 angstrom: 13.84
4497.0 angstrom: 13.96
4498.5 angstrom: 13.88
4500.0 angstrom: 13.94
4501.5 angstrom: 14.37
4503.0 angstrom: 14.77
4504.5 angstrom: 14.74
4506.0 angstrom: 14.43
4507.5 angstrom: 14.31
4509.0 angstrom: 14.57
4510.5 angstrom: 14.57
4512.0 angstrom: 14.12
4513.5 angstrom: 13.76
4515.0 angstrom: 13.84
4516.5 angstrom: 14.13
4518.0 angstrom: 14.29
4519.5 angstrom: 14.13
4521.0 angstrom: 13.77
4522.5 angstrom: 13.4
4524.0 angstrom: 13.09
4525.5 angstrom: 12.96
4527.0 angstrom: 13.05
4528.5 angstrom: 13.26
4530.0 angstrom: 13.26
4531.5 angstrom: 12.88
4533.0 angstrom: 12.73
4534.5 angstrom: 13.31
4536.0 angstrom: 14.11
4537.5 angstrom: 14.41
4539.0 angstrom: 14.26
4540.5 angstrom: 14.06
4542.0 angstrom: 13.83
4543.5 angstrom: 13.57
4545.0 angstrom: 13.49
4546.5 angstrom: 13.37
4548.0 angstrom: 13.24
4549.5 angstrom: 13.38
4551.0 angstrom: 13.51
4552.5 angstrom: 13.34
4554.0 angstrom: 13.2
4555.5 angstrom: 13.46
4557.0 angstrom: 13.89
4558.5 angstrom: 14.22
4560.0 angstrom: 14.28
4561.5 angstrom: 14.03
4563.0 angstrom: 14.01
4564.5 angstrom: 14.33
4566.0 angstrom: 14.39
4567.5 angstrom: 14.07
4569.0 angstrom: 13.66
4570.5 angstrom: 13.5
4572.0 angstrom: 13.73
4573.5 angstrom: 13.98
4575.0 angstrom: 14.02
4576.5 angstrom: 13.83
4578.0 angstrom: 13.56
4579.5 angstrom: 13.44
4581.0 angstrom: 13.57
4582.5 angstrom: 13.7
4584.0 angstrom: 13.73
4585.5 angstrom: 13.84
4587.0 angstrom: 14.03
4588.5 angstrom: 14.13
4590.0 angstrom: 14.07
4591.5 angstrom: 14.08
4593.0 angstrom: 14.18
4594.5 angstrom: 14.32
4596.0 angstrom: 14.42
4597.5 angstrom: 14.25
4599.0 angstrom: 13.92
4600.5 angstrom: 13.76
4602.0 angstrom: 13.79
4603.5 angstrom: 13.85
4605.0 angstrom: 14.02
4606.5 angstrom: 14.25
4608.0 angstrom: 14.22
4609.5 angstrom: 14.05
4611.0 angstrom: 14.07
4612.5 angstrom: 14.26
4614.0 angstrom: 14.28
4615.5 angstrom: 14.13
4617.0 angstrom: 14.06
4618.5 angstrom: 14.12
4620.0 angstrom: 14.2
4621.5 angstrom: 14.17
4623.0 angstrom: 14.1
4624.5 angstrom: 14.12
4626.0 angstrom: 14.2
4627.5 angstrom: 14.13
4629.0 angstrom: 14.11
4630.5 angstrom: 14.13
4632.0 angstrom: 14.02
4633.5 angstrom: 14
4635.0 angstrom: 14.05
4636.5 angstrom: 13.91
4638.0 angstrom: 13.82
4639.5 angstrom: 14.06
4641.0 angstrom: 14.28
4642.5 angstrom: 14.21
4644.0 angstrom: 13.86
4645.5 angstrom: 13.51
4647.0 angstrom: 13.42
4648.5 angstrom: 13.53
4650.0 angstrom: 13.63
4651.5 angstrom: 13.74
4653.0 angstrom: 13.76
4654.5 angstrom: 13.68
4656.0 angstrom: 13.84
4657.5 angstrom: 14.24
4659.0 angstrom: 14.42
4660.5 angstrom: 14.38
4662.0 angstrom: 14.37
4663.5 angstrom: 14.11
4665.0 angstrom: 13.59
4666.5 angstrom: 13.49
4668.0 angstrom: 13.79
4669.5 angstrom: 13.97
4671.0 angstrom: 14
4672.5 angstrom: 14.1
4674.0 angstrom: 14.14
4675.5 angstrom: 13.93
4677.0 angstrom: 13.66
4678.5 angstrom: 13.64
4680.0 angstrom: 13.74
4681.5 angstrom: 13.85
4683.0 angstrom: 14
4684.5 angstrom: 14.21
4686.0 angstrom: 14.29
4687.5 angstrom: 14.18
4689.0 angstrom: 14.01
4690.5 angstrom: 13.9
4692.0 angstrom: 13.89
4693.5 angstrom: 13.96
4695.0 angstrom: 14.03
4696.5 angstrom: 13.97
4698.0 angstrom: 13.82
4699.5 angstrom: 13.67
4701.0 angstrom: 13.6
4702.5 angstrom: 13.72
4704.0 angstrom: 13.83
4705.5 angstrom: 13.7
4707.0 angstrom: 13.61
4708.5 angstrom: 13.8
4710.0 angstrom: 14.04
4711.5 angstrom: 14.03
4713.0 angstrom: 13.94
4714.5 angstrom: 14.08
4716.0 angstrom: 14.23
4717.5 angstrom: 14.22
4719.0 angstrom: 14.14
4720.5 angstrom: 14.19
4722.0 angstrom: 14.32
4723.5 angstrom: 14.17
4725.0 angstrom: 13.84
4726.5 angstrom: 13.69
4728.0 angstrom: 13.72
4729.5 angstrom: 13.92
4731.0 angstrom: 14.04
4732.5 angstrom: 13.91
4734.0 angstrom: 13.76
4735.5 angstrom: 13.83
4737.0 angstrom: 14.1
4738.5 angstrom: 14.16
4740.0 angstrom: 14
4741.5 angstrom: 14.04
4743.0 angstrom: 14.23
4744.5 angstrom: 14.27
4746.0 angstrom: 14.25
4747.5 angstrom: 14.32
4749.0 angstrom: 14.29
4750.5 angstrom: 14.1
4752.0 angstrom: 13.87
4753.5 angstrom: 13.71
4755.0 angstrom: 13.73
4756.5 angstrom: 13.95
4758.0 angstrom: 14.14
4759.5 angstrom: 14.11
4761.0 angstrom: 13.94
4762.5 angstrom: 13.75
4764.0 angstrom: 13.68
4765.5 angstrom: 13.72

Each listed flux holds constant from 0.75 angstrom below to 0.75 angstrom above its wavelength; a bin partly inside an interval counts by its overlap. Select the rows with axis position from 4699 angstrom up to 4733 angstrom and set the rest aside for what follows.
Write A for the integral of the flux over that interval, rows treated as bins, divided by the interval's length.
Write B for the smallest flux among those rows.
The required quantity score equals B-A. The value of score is -0.33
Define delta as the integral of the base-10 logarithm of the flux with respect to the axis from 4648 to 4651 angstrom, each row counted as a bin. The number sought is 3.4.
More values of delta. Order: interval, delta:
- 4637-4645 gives 9.2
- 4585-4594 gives 10.3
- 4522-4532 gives 11.2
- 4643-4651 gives 9.1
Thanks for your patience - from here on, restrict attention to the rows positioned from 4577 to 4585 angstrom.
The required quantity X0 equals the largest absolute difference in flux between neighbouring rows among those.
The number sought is 0.13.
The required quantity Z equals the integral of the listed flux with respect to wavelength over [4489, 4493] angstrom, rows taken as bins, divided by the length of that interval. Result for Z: 13.9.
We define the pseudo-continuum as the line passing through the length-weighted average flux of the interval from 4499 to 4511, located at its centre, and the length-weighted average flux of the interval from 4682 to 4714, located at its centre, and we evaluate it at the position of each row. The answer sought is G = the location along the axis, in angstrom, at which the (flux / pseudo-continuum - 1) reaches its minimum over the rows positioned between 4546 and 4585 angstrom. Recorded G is 4554.0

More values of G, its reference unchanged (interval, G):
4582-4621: 4582.5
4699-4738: 4701.0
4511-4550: 4533.0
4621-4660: 4647.0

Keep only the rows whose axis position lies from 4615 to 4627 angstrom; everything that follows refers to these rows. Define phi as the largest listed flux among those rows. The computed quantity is 14.2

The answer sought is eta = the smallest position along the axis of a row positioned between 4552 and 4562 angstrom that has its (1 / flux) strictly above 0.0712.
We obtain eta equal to 4552.5 angstrom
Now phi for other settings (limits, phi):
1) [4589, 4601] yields 14.42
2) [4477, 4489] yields 14.03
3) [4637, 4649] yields 14.28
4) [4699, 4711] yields 14.04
